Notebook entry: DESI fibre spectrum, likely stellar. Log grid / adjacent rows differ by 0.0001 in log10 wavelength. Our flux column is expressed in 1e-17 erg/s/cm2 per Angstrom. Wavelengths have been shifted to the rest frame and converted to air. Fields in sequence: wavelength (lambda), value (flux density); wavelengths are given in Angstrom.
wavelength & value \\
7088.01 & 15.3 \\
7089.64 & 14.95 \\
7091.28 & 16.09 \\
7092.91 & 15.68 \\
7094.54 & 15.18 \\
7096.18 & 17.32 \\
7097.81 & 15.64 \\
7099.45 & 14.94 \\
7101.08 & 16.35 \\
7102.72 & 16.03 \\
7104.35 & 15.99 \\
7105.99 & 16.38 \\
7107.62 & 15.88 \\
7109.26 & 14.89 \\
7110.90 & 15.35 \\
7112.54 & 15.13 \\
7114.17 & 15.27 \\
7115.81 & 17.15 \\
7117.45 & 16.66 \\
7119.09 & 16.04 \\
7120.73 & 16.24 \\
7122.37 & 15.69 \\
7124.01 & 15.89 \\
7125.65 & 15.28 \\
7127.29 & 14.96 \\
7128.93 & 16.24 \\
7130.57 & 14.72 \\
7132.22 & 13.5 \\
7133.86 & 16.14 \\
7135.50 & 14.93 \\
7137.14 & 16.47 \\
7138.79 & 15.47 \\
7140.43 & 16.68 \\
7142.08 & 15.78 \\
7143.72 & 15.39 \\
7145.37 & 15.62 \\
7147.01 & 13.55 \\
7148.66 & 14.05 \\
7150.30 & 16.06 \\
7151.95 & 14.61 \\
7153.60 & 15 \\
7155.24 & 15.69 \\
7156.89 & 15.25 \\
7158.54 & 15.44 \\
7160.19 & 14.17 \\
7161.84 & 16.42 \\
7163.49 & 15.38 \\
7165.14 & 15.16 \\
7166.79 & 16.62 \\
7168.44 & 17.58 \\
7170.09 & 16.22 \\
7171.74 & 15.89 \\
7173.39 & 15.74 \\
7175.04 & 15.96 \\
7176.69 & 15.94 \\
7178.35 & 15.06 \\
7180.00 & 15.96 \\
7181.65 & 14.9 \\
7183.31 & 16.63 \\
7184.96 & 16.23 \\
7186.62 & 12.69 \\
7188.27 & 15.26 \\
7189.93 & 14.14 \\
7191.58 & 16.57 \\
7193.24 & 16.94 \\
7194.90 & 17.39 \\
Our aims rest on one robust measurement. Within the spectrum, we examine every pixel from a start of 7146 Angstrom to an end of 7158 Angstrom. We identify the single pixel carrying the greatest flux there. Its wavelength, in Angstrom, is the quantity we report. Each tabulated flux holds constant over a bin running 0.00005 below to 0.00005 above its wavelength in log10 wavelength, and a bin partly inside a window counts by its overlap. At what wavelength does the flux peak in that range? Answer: 7150.30 Angstrom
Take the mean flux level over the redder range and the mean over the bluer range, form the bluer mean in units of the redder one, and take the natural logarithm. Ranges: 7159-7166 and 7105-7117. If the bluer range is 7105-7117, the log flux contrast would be 0.03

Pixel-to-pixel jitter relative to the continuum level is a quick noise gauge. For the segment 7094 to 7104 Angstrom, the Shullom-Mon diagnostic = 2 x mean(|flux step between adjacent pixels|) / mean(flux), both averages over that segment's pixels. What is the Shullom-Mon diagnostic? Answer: 0.16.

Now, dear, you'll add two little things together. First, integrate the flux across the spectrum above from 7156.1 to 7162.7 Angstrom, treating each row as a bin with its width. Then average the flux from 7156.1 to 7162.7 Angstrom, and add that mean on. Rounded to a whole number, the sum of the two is 116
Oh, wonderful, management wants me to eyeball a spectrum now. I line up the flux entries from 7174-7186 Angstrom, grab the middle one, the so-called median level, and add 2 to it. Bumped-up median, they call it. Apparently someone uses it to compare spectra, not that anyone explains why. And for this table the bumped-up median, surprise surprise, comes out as 18.0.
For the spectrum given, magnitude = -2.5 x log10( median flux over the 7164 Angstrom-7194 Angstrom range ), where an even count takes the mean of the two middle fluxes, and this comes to -3.01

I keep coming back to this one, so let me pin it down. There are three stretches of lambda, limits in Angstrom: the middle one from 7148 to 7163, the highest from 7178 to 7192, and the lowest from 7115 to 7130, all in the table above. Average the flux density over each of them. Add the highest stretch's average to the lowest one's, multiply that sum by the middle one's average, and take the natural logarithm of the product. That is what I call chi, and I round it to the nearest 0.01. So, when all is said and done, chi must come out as 6.16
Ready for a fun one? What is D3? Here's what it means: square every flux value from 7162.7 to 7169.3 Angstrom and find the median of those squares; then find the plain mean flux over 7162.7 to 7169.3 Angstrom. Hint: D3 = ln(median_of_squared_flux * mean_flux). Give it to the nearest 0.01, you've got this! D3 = 8.33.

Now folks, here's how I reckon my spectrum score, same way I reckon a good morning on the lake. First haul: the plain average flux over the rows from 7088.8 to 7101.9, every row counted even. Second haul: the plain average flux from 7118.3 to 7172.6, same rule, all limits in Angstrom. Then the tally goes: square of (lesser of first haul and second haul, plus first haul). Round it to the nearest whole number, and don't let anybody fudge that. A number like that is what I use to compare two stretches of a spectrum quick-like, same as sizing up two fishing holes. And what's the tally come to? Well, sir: 979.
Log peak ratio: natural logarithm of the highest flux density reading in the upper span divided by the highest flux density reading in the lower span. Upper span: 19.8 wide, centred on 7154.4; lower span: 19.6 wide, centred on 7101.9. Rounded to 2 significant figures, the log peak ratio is -0.053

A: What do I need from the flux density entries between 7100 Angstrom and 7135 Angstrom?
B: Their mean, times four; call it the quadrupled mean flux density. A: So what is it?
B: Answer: 62.8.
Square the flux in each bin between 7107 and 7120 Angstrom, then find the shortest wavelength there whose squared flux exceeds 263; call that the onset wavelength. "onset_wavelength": 7115.81 Angstrom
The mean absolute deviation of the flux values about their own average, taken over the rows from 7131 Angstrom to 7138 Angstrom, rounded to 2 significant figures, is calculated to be 1.0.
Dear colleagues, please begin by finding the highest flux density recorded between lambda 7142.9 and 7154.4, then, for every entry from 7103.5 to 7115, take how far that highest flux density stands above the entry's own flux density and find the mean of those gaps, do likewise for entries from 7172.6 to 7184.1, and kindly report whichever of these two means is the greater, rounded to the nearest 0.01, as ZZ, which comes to 0.50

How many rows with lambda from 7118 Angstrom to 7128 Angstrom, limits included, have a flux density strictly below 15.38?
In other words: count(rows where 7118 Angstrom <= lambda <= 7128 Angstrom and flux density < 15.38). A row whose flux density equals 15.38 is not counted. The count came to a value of 2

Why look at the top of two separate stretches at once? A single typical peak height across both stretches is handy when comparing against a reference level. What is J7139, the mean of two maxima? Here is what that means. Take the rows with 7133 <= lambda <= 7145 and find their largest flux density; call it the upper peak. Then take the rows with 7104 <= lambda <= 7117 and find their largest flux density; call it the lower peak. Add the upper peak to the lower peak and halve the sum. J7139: 16.9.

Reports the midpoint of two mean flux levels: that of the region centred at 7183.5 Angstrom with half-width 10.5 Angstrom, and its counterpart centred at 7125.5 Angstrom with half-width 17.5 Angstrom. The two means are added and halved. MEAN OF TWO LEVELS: 15.59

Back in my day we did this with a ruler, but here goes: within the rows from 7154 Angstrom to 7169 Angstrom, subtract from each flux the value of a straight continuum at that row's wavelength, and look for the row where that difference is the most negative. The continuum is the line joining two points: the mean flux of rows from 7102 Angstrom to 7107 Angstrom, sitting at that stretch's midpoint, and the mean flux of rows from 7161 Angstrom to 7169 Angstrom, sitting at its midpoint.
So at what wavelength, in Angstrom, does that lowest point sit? 7160.19 Angstrom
